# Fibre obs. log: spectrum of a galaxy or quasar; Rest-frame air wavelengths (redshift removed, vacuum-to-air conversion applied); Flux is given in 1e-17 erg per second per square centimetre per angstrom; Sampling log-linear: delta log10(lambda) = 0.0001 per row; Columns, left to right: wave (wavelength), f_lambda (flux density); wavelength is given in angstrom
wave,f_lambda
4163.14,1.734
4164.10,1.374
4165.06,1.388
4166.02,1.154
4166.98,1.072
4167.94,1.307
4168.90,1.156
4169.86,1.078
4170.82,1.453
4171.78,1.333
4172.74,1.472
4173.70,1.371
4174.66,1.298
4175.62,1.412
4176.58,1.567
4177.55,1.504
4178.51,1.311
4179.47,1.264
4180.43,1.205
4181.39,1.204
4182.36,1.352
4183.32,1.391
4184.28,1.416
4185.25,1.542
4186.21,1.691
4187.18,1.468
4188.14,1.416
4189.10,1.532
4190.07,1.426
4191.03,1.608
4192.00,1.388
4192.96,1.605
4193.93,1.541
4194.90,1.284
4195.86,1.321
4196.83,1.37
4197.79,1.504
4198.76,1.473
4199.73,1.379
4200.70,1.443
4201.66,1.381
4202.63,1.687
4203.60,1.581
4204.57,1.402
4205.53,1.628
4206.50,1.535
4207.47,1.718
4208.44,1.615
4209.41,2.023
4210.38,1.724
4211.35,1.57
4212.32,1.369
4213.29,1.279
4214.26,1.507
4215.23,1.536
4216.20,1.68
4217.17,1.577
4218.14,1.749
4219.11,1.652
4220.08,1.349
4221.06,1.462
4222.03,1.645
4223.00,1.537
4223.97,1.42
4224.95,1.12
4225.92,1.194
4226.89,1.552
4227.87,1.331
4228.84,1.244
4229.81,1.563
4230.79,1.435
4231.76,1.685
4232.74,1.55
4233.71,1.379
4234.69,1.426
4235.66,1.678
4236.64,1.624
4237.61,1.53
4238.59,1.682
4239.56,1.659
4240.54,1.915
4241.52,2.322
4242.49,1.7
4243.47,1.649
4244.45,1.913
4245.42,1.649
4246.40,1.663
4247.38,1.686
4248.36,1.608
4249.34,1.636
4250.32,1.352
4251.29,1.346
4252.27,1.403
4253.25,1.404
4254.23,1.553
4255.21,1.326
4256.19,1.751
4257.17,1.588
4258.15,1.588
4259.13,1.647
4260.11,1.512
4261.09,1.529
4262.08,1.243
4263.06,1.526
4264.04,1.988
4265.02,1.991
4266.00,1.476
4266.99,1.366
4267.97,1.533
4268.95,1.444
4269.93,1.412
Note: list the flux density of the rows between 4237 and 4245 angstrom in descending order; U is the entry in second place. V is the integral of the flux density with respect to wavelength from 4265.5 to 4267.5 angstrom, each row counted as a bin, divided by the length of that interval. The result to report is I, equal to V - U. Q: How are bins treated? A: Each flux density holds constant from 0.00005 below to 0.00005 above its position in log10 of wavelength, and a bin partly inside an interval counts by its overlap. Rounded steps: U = 1.915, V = 1.42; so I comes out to -0.49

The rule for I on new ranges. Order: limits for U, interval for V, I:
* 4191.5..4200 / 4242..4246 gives 0.19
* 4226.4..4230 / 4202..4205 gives 0.00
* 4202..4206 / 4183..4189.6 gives -0.13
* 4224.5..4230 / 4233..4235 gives -0.14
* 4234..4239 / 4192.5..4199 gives -0.24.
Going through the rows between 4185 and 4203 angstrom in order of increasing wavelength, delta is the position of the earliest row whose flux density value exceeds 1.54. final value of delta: 4185.25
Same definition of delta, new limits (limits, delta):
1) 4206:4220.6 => 4207.47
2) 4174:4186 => 4176.58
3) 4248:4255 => 4248.36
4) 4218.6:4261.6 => 4219.11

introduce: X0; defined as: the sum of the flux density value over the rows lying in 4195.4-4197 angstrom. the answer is 2.7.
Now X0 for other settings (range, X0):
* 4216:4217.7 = 3.3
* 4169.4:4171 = 2.5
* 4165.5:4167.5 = 2.2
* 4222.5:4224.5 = 3.0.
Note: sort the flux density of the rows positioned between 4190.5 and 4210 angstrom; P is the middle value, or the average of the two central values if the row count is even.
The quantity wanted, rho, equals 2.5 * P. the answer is 3.8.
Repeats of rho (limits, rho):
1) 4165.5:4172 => 2.9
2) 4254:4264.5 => 3.9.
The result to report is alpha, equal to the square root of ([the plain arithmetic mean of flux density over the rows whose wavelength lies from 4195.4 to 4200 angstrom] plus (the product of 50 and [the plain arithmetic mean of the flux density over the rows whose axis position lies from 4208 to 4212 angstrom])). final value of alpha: 9.38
